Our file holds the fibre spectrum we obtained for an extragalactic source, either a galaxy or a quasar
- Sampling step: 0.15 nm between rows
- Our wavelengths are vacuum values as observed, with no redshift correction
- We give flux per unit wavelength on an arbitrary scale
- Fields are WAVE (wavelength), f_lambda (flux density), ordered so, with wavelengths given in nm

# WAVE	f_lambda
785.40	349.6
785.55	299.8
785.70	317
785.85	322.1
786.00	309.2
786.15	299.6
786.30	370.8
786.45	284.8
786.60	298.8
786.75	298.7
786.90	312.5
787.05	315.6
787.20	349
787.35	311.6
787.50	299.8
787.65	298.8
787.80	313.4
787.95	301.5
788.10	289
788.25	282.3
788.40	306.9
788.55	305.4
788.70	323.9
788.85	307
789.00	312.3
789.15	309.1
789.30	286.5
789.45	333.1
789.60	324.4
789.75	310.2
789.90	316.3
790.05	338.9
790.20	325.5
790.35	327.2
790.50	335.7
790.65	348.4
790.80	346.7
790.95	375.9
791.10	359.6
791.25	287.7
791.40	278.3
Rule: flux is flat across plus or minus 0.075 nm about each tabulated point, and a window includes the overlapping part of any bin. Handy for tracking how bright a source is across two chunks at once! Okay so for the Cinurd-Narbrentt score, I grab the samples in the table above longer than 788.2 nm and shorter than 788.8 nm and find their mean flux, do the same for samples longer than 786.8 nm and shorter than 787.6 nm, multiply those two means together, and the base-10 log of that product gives 4.986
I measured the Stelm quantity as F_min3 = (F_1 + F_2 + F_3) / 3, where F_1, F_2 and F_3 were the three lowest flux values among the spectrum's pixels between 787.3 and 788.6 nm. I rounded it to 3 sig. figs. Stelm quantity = 290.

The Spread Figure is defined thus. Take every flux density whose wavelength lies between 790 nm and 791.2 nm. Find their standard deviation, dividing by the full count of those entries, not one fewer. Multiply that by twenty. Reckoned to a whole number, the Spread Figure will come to 316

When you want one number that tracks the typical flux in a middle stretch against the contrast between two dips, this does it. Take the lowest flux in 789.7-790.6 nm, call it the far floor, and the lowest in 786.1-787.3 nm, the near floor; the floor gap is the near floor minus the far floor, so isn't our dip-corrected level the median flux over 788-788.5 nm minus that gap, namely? 314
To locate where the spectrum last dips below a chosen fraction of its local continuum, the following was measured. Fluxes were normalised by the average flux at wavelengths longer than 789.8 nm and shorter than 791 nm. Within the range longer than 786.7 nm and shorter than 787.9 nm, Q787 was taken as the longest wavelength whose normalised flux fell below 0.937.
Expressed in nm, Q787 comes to 787.80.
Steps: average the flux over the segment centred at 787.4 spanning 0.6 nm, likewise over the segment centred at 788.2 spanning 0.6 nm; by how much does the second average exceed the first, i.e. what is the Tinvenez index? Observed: -20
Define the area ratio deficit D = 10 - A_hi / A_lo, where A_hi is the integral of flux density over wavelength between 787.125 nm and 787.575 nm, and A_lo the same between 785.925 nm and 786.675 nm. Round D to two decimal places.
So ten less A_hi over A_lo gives 9.39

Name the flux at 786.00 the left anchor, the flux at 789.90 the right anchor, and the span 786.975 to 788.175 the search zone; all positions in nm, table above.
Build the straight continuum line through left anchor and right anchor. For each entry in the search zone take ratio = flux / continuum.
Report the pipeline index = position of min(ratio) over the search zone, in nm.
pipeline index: 788.10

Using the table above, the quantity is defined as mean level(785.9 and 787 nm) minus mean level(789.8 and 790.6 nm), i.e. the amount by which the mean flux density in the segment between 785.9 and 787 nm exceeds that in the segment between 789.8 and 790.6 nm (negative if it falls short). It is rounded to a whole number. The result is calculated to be -18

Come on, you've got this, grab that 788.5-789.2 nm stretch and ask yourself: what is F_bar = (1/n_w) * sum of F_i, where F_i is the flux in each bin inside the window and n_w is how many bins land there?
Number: 312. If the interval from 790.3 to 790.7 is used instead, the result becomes 337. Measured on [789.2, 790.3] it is 319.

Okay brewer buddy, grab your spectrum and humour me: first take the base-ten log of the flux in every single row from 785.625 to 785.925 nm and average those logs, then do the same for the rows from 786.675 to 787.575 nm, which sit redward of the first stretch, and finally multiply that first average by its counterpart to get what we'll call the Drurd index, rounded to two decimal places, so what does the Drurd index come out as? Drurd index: 6.25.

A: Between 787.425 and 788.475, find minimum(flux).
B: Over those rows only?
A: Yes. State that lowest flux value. 282.3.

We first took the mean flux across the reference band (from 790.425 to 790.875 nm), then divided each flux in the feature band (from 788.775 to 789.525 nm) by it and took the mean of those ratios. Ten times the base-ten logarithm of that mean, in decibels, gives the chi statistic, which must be -0.5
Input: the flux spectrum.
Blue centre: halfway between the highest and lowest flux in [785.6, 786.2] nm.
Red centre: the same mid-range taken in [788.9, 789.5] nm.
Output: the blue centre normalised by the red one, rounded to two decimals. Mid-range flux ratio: 1.00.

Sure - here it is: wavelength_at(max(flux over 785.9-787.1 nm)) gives 786.30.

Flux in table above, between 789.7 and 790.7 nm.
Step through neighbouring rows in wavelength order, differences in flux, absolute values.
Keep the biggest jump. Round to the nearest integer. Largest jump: 23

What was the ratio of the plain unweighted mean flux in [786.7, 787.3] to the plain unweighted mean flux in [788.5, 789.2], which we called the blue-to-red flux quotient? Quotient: 1.02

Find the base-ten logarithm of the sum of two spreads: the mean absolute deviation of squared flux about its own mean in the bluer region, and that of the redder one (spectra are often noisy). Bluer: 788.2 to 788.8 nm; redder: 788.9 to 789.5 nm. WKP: 4.16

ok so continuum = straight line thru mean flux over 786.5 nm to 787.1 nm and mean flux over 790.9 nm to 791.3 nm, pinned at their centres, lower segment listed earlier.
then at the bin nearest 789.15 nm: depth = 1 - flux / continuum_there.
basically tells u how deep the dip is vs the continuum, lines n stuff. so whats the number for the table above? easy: 0.050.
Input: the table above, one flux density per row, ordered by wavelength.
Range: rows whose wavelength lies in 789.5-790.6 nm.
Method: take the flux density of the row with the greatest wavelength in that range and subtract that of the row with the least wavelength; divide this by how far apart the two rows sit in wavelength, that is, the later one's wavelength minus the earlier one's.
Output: 13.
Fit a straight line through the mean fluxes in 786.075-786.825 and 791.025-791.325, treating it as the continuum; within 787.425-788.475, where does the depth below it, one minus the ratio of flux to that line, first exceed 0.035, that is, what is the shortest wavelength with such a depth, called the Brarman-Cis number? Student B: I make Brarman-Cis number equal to 787.50 nm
